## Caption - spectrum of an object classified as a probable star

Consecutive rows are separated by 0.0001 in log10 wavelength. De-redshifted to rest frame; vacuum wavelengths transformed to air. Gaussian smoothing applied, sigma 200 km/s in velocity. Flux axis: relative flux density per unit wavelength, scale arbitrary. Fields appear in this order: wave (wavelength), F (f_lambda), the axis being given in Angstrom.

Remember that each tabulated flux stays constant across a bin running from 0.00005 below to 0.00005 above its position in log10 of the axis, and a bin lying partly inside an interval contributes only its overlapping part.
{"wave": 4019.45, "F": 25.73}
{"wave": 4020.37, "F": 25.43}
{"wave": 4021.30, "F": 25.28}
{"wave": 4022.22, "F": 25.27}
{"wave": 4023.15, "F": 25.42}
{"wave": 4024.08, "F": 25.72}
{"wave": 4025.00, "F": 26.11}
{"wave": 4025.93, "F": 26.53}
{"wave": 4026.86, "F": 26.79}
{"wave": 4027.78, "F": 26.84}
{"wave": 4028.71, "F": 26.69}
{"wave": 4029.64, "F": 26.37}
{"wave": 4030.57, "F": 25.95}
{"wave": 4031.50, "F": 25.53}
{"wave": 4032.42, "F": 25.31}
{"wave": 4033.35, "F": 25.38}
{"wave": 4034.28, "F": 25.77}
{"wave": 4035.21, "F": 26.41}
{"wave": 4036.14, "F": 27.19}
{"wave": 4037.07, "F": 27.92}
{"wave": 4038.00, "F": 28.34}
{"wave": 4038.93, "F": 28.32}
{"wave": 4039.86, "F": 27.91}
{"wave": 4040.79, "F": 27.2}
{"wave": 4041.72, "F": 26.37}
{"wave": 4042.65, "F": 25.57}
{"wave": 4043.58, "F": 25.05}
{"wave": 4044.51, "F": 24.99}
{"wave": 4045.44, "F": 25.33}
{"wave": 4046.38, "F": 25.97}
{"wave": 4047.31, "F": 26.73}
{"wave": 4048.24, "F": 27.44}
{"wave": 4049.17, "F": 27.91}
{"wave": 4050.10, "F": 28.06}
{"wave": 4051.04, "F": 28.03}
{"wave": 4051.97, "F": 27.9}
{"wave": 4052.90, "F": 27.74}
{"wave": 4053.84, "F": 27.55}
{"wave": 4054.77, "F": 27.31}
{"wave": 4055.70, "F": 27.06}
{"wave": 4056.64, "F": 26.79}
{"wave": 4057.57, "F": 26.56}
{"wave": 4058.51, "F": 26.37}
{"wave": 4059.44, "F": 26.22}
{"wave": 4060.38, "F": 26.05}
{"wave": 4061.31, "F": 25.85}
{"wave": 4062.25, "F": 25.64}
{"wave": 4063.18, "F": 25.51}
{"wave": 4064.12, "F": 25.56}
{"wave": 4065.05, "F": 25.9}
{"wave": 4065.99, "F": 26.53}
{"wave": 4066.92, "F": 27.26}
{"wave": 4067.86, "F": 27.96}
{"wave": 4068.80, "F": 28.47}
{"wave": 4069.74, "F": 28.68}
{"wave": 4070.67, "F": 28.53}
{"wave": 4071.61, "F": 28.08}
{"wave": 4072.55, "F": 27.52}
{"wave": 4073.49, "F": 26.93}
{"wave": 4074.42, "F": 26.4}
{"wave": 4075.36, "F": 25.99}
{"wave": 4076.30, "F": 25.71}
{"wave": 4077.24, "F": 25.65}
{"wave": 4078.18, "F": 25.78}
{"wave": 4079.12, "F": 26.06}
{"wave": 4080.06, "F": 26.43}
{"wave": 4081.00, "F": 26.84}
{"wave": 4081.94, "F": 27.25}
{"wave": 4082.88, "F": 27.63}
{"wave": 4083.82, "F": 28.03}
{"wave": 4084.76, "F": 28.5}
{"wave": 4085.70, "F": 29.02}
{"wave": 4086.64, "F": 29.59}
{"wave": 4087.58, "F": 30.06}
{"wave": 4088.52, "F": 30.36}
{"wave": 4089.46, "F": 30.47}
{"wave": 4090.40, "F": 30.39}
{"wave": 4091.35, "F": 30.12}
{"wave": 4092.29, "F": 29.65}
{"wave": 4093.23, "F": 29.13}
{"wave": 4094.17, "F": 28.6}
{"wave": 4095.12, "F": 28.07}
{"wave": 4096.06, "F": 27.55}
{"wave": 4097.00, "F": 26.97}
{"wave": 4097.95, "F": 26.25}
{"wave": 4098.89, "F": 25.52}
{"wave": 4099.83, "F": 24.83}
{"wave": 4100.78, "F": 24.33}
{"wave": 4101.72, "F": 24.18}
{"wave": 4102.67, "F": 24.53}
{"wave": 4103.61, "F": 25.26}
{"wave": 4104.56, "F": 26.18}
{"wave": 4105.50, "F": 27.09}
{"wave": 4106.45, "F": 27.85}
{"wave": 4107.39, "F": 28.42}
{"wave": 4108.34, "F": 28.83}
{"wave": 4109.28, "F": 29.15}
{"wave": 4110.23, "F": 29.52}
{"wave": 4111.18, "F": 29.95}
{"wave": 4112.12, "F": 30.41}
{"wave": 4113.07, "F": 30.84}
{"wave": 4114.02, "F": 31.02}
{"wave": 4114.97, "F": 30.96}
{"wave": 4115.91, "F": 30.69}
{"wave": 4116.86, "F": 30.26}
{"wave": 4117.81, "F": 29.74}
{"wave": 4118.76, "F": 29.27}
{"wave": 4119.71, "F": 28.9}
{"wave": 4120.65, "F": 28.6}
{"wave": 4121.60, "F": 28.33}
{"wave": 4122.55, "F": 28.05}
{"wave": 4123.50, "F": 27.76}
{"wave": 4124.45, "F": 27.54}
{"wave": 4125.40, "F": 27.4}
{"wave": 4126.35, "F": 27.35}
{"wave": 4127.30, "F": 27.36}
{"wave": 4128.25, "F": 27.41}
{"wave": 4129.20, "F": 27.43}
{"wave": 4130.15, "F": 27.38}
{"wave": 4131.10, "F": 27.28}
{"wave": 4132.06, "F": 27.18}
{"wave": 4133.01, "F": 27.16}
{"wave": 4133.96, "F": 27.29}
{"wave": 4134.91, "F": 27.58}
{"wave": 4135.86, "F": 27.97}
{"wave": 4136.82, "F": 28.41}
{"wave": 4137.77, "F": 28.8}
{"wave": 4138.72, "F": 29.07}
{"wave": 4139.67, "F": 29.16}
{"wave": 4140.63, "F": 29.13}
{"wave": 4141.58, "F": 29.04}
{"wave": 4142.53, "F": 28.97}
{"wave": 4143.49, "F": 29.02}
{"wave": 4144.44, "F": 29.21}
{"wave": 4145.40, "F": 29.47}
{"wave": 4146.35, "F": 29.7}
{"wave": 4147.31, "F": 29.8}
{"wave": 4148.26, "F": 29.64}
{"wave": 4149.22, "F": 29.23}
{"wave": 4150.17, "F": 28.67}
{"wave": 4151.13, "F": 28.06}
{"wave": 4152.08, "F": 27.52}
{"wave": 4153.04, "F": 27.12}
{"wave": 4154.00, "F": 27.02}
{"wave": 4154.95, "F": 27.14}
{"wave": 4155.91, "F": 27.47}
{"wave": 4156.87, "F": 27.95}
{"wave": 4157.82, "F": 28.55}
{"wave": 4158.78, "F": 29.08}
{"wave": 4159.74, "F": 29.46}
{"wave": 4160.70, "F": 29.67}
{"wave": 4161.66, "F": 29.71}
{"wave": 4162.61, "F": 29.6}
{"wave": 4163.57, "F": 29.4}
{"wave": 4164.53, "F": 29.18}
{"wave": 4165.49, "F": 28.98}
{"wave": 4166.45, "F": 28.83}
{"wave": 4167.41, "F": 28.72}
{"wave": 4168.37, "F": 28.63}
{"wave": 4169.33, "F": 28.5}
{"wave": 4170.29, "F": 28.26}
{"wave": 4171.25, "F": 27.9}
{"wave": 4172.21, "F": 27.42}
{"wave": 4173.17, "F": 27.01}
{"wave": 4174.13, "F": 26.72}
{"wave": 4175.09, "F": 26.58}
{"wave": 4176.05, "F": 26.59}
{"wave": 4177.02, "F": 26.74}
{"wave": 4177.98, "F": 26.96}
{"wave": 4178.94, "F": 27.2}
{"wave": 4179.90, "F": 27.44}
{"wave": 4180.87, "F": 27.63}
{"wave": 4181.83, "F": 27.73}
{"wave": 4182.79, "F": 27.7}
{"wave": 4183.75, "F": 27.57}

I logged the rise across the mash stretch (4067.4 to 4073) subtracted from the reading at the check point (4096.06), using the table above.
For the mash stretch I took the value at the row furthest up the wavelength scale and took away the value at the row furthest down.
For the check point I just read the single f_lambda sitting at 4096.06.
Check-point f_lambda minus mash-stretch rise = 28.0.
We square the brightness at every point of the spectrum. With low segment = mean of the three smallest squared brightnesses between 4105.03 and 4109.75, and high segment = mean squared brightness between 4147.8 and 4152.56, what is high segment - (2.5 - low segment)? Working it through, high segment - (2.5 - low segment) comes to 1590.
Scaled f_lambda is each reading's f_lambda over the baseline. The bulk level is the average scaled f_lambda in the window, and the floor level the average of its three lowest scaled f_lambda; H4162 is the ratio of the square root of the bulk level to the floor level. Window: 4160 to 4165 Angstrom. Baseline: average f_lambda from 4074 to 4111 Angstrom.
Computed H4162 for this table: 0.97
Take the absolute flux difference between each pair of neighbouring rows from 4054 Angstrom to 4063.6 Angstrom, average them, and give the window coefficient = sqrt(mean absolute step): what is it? 0.45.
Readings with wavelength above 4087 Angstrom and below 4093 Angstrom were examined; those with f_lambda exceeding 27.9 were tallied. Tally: 6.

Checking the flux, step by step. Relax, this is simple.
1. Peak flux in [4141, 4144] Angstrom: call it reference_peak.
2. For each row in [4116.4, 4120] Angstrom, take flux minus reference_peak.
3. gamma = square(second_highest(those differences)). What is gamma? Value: 0.49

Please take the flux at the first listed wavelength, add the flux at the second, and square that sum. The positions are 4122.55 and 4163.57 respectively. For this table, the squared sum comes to 3301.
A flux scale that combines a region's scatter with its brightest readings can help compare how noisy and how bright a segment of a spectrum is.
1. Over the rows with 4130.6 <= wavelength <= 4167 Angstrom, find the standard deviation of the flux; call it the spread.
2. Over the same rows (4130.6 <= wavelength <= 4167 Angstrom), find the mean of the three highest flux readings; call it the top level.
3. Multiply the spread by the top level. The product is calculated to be 27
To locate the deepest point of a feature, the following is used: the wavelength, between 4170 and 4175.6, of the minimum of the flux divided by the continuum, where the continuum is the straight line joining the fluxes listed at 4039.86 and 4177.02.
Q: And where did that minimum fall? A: 4175.09 Angstrom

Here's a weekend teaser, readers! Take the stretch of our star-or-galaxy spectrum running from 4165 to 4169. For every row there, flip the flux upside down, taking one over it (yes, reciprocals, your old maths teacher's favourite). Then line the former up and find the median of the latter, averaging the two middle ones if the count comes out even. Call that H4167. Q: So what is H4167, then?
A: 0.035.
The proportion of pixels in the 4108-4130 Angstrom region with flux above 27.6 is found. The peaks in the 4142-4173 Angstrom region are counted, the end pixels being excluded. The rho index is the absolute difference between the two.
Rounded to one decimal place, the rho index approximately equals 1.3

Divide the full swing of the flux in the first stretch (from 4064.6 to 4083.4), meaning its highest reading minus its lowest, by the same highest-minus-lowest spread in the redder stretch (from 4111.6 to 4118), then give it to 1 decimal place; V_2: 2.4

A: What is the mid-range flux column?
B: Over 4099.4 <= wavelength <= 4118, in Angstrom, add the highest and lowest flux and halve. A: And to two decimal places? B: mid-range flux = 27.60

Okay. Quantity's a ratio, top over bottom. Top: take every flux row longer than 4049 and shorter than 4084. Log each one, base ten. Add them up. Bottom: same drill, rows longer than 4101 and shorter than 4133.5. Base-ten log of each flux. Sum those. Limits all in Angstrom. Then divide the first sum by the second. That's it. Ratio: 1.1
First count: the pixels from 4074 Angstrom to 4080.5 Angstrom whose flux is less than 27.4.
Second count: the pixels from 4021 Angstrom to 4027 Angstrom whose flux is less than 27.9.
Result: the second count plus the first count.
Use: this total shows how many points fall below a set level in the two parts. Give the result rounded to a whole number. 14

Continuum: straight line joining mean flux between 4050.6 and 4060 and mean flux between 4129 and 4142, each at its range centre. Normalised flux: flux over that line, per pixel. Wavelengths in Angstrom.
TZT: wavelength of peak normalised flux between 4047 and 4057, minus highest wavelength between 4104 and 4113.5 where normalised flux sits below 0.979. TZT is -55.4 Angstrom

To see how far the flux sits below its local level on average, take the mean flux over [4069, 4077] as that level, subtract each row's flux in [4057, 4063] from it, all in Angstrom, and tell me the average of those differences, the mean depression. 1.1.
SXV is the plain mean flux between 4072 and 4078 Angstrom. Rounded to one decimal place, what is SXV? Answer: 26.4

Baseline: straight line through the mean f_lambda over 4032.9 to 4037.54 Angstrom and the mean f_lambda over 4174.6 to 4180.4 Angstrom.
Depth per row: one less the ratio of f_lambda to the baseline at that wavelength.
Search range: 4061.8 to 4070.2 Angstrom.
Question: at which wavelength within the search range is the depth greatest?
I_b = 4063.18 Angstrom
